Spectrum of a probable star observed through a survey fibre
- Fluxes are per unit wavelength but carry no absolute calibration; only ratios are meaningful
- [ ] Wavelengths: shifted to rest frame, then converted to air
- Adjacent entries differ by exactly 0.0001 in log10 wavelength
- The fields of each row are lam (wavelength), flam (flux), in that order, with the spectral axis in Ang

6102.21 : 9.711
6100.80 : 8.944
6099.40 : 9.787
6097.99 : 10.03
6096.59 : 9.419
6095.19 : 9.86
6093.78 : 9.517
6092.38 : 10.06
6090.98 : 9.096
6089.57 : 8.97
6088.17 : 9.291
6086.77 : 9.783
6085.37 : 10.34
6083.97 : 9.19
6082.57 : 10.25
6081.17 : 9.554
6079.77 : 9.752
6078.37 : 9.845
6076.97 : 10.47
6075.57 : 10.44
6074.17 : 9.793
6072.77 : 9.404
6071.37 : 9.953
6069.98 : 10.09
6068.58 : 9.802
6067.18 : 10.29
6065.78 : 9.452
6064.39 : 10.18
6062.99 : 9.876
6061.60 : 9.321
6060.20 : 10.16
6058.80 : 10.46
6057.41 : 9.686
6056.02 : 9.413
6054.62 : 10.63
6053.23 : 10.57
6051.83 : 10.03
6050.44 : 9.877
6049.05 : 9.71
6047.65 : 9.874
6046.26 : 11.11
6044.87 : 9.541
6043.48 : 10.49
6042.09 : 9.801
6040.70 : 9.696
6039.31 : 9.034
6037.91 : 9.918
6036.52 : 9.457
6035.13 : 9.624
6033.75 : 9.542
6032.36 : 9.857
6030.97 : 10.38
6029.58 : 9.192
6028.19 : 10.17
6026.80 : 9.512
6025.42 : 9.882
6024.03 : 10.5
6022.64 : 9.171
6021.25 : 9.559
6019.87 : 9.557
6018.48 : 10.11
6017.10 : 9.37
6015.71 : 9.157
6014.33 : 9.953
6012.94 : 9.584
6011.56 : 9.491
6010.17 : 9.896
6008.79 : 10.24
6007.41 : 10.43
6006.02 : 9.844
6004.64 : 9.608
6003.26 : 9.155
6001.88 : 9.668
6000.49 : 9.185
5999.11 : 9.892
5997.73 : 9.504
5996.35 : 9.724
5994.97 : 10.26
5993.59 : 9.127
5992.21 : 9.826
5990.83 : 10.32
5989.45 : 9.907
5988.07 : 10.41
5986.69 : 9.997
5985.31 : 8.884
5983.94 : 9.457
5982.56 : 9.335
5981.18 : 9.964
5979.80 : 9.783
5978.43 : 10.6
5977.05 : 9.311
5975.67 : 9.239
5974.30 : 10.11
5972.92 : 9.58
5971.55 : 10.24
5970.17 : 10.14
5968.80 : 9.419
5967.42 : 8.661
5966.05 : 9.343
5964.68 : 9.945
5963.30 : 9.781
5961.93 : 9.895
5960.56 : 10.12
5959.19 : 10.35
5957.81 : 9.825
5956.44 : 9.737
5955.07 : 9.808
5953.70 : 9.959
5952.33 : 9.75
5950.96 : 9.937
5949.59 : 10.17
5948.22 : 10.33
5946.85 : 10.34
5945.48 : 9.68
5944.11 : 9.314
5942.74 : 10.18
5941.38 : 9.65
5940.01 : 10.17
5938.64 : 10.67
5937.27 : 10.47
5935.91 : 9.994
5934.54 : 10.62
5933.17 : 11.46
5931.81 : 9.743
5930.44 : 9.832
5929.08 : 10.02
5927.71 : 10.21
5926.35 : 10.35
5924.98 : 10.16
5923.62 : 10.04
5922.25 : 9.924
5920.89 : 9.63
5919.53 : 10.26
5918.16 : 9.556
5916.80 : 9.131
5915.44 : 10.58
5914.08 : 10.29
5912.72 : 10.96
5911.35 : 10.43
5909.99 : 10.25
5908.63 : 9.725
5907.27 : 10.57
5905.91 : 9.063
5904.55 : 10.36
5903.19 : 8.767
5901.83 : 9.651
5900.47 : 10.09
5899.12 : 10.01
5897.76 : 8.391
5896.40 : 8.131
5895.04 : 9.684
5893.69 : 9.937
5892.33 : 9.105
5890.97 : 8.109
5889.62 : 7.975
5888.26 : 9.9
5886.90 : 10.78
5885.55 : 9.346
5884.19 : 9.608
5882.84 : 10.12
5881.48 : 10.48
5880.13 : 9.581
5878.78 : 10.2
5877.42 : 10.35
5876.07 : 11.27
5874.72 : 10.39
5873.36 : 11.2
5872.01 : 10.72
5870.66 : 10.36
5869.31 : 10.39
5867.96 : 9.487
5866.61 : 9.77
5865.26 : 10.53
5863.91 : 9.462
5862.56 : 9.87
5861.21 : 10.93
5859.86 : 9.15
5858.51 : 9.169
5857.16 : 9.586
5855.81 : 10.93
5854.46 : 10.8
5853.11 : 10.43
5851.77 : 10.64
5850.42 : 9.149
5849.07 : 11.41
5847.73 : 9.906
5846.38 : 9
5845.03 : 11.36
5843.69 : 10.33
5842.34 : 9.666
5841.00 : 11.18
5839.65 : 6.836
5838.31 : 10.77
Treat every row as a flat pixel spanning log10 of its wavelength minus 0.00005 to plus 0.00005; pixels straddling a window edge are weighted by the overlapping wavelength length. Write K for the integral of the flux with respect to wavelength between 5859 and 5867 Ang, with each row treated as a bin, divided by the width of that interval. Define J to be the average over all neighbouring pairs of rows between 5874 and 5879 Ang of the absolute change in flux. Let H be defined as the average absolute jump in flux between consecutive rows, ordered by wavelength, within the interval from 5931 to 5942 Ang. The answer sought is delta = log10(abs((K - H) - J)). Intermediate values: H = 0.697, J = 0.65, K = 9.9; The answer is 0.934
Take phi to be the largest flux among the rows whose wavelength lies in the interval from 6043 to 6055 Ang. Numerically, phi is 11.11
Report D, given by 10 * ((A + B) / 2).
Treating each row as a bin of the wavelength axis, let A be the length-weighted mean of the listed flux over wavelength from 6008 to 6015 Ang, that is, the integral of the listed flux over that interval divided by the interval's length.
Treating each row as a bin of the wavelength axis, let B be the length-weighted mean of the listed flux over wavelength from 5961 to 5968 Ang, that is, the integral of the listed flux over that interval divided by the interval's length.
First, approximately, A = 9.84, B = 9.6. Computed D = 97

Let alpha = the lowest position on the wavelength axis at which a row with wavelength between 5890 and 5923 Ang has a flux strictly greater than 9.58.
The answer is 5893.69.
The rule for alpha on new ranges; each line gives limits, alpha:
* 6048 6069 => 6049.05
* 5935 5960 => 5935.91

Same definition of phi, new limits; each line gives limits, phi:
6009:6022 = 10.11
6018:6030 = 10.5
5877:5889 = 10.78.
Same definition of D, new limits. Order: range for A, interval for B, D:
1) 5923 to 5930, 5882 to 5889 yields 100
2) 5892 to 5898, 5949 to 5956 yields 95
